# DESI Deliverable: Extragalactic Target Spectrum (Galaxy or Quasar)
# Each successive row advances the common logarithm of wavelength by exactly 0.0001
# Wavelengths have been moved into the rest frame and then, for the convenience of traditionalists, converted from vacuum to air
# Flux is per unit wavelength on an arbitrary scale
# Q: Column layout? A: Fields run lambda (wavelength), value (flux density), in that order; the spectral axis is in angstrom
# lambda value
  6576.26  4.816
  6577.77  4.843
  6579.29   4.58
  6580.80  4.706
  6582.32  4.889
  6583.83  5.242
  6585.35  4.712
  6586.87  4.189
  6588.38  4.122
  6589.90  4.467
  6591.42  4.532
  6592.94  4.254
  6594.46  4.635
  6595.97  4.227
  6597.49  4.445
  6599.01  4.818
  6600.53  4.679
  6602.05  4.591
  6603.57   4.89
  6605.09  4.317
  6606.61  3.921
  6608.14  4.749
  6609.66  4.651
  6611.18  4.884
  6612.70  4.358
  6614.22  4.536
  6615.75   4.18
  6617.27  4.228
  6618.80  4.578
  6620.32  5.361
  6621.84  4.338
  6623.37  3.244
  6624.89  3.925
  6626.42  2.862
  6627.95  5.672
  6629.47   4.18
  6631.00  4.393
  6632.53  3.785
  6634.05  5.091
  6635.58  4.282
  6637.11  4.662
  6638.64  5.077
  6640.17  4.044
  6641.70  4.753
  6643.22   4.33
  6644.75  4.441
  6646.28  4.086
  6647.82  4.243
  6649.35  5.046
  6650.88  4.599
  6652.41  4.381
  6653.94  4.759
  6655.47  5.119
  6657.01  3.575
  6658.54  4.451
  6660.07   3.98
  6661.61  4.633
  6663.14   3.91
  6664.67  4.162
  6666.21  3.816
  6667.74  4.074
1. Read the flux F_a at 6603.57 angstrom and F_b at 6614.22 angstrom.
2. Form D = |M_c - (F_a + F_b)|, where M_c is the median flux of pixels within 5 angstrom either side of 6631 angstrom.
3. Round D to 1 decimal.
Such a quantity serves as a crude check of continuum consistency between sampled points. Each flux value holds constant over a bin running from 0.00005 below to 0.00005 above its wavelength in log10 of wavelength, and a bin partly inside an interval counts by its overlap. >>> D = 5.1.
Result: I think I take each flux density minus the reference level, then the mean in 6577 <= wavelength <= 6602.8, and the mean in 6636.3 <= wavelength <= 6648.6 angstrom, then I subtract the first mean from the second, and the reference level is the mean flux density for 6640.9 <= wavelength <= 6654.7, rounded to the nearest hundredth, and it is -0.13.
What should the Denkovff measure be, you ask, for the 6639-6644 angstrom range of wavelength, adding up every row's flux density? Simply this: 13.1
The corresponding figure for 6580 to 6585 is 14.8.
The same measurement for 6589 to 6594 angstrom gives 13.3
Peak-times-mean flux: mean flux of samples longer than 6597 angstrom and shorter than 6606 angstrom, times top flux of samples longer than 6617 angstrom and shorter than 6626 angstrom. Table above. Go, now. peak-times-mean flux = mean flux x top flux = 24.8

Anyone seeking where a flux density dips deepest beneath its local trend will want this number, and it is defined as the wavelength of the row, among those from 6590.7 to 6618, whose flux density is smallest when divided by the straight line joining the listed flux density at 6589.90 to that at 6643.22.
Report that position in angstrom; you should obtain 6606.61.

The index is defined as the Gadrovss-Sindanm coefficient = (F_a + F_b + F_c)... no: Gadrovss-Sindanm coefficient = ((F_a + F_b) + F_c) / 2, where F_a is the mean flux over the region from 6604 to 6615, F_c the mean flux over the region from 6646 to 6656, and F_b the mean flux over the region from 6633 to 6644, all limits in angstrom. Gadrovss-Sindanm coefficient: 6.85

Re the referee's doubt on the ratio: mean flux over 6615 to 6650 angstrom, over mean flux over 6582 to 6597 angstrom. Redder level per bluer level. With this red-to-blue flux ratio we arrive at 0.97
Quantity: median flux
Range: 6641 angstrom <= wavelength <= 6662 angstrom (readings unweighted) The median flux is 4.45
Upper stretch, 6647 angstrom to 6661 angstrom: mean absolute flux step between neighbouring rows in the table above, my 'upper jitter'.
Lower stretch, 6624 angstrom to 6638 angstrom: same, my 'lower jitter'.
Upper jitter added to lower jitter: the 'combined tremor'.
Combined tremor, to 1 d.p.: 1.7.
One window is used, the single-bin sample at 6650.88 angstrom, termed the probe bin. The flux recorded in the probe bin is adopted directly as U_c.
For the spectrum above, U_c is 4.599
